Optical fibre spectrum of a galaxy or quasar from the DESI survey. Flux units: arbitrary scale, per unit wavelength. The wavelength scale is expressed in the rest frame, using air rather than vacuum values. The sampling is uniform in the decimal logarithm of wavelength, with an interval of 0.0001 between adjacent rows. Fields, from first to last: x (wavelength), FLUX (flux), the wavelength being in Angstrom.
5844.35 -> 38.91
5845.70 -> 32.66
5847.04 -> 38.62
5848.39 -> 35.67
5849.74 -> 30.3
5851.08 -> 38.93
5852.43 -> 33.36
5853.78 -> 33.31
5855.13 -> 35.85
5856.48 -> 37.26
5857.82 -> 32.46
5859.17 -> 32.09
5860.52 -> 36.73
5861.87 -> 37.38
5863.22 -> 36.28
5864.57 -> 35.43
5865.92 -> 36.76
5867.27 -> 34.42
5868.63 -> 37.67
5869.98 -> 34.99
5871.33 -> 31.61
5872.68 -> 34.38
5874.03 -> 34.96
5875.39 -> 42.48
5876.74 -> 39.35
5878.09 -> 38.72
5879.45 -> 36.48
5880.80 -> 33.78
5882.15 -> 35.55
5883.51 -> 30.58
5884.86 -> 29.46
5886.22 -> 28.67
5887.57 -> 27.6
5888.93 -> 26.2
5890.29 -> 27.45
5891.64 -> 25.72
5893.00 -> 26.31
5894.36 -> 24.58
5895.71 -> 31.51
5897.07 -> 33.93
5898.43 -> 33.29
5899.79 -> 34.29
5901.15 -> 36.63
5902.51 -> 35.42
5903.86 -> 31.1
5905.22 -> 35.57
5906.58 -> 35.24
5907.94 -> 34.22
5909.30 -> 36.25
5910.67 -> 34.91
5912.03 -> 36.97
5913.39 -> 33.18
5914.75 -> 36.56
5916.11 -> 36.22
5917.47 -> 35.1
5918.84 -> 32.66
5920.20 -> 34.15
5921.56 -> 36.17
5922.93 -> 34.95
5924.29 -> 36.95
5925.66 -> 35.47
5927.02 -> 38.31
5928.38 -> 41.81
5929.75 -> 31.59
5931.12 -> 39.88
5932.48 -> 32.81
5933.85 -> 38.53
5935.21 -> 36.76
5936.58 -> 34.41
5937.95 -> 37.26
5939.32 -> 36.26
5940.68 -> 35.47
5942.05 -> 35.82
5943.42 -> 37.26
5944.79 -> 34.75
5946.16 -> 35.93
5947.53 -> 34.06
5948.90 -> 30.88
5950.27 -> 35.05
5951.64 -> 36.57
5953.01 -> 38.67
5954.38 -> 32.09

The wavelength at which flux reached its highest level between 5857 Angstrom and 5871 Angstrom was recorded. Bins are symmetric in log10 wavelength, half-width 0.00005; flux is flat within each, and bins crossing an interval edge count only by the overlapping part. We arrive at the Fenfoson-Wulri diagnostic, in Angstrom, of 5868.63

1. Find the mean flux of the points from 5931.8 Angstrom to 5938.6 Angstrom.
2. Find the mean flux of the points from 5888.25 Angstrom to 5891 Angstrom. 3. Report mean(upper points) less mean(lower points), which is 9.1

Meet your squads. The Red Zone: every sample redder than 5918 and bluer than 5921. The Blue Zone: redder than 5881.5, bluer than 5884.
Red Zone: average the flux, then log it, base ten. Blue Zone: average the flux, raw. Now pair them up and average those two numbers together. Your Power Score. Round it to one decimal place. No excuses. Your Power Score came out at 17.3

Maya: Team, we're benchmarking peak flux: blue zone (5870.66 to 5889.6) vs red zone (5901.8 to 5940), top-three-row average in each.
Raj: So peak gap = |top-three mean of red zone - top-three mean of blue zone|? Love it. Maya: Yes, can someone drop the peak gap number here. 0.1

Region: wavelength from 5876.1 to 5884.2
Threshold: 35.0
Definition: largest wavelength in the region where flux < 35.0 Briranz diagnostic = 5883.51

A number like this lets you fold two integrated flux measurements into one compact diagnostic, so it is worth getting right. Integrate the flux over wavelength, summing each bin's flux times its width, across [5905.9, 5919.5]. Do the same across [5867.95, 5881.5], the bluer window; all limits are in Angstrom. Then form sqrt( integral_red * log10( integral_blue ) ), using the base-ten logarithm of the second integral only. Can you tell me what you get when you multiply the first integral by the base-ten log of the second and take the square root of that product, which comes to 35.9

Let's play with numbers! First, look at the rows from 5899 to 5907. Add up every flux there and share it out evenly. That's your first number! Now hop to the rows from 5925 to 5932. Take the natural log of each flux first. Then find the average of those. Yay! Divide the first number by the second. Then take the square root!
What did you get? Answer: 3.10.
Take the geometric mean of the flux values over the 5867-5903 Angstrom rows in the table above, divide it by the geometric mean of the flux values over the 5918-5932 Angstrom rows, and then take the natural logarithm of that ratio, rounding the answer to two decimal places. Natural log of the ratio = -0.10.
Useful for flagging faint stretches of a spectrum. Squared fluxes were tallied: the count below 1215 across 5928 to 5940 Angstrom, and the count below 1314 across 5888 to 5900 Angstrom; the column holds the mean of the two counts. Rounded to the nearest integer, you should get 6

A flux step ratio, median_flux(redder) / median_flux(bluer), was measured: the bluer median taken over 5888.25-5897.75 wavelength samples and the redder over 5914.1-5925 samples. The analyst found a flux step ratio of 1.35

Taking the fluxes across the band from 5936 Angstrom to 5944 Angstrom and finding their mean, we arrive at 36.1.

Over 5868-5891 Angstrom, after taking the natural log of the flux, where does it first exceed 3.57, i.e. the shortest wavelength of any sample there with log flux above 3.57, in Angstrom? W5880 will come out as 5868.63 Angstrom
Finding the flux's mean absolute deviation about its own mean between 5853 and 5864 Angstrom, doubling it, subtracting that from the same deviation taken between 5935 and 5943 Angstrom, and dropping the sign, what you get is 3.1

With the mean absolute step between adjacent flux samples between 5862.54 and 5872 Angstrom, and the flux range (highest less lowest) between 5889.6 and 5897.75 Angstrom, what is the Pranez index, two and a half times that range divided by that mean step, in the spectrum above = 10.1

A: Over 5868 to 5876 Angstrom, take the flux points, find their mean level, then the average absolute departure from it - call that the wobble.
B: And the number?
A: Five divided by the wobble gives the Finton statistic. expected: 1.8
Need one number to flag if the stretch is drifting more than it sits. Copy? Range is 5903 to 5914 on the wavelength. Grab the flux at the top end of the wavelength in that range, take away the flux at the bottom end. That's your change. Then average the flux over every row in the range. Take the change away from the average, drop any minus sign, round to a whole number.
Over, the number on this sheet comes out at 33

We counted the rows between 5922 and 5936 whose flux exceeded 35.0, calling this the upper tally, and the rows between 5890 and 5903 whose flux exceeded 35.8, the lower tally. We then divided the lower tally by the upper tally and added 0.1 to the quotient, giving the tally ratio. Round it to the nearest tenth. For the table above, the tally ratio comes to 0.2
